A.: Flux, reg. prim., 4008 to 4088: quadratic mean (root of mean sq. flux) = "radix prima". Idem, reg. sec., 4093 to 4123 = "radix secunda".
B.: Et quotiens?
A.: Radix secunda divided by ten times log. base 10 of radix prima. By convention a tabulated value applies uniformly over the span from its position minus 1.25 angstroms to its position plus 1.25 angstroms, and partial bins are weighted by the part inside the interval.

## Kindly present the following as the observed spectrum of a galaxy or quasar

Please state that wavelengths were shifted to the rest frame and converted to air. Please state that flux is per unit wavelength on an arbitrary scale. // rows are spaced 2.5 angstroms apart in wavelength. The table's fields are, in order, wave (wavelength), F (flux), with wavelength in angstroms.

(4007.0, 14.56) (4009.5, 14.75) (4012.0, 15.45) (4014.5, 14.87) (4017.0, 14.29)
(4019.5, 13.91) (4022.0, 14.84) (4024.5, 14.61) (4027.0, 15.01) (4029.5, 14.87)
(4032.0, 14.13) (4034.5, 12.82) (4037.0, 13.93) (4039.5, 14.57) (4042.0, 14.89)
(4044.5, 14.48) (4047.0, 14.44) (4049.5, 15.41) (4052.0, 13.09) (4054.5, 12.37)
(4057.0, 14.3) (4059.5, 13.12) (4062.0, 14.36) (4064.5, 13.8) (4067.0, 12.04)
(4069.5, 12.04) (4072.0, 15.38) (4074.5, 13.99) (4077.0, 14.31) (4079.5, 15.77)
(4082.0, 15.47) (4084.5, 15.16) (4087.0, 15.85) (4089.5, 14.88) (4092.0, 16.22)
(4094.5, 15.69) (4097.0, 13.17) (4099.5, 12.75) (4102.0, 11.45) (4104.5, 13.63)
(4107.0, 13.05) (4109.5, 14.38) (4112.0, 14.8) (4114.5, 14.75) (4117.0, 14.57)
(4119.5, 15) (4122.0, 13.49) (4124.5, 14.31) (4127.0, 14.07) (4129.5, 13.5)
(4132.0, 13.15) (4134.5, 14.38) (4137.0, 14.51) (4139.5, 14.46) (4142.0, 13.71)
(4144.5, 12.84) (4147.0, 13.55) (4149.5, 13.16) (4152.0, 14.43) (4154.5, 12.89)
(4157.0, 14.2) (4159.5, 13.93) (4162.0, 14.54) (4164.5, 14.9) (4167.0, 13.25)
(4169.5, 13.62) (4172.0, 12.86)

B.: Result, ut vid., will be 1.20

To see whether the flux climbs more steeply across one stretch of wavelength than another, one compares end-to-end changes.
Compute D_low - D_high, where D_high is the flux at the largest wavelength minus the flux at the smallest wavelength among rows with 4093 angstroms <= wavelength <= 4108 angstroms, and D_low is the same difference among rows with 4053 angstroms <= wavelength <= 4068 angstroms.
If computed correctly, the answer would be 2.3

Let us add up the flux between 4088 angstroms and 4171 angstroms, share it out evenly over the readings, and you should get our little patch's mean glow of 13.98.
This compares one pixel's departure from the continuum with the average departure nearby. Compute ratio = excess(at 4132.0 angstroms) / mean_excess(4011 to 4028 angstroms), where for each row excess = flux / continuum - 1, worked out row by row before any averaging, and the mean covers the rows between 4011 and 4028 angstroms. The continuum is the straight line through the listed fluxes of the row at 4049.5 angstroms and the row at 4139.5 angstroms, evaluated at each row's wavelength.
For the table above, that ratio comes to 1.5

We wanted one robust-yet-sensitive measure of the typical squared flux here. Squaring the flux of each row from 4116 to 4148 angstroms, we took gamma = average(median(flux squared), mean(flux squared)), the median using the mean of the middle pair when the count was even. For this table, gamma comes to 197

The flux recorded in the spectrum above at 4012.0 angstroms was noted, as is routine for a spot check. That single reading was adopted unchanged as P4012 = 15.45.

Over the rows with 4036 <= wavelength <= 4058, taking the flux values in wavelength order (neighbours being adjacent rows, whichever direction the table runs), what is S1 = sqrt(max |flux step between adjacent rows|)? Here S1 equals 1.52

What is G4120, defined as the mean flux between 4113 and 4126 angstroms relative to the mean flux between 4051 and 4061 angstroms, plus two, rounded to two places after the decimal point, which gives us 3.09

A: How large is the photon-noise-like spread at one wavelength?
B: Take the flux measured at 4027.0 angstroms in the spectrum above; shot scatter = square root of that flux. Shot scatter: 3.87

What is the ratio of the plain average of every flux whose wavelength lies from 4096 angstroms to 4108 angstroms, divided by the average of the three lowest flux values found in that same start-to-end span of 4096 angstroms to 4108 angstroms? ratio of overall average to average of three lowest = 1.03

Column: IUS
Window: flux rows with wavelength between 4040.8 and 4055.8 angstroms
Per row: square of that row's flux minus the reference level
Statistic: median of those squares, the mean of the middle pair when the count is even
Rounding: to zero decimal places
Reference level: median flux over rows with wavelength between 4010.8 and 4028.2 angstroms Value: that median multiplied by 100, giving 24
